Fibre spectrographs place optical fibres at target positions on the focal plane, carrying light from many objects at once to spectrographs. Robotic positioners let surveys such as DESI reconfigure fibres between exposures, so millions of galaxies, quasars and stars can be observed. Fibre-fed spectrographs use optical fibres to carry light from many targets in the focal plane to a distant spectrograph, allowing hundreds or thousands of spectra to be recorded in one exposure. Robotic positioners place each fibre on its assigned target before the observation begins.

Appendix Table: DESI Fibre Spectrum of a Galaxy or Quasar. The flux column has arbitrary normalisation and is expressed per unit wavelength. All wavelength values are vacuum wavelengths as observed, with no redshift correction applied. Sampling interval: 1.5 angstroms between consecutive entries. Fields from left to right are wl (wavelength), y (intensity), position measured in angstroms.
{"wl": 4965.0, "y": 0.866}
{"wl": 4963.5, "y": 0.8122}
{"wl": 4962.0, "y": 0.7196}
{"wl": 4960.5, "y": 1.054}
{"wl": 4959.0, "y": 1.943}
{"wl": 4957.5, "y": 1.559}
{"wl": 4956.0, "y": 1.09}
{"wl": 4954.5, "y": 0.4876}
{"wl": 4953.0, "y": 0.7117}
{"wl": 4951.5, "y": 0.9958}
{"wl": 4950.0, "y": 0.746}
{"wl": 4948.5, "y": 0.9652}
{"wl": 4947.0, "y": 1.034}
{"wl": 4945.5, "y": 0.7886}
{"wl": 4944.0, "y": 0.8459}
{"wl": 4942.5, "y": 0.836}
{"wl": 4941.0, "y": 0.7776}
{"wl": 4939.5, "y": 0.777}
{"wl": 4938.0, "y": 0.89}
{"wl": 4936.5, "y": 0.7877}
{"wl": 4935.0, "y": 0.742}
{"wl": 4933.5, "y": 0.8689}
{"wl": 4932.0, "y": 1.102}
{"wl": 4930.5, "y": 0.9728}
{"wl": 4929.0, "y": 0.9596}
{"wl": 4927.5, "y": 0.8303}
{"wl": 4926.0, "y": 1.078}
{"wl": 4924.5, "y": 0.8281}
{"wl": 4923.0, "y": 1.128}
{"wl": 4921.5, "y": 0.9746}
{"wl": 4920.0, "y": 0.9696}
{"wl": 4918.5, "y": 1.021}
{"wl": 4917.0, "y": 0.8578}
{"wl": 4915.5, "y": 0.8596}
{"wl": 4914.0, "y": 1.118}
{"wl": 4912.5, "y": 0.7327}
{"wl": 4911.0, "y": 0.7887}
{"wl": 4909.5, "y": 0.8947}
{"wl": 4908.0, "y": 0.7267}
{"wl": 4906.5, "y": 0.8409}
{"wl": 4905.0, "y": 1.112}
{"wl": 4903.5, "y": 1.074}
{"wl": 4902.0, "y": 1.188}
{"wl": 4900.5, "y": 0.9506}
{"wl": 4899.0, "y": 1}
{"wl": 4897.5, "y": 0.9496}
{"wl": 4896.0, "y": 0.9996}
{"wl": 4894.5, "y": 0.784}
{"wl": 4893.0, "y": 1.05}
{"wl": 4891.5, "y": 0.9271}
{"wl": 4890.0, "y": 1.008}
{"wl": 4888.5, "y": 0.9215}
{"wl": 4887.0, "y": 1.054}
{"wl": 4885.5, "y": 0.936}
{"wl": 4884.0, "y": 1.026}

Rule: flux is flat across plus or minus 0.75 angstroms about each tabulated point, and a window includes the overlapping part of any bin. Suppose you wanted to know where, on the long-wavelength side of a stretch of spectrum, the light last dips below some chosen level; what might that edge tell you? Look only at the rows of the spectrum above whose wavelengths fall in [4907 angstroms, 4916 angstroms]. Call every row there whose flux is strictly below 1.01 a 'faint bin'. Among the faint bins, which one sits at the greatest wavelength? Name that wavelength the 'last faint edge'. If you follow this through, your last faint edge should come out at 4915.5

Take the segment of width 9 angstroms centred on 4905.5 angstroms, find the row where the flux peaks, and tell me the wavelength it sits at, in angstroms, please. 4902.0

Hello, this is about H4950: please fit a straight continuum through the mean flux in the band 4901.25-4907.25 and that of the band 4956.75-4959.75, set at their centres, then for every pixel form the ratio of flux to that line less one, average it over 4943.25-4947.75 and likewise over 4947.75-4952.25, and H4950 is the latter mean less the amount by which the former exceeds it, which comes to -0.46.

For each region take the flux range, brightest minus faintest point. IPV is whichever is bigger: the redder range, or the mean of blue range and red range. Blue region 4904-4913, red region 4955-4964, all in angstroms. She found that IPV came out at 1.2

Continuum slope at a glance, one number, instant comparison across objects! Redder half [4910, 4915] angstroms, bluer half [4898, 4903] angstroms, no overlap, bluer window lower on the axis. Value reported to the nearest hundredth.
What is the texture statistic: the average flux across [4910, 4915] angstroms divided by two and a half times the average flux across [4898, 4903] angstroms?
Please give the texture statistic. 0.34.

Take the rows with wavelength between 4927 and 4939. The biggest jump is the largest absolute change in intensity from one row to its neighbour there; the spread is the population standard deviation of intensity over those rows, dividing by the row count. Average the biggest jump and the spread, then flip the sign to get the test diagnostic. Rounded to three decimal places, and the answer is -0.170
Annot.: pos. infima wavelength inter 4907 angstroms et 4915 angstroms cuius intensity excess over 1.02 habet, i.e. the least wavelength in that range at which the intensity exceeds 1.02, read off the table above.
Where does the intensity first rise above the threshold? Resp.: 4914.0 angstroms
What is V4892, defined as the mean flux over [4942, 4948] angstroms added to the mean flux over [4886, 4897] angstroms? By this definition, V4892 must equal 1.84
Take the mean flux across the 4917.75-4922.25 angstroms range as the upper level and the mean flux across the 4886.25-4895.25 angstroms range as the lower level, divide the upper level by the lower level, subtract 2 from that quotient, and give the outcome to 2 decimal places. -0.97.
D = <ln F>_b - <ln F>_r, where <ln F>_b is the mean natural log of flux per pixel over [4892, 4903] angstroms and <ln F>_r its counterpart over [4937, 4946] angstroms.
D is 0.18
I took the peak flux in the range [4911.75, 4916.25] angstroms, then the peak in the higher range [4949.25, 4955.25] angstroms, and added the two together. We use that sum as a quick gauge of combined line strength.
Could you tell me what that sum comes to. 2.11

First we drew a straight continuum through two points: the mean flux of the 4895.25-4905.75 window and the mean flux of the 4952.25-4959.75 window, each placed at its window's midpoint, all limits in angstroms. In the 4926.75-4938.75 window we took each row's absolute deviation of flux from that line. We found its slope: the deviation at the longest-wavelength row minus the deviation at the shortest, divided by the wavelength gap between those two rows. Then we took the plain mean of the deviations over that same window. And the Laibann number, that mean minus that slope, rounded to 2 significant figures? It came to 0.22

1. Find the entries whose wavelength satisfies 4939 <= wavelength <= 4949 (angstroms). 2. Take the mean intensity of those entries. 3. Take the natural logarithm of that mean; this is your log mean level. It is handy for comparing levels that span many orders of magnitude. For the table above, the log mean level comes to -0.15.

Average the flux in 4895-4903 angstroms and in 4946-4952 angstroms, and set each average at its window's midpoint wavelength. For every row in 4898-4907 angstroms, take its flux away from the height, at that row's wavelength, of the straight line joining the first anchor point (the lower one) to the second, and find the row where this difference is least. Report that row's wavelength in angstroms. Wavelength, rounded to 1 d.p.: 4902.0 angstroms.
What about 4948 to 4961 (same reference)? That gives 4959.0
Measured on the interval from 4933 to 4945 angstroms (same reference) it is 4938.0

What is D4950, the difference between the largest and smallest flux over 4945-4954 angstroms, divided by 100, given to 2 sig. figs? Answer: 0.0032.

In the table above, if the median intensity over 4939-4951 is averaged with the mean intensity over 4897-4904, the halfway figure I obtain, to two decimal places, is 0.92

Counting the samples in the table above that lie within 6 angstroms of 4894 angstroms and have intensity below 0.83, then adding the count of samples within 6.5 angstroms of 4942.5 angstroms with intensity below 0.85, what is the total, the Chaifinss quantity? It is 7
